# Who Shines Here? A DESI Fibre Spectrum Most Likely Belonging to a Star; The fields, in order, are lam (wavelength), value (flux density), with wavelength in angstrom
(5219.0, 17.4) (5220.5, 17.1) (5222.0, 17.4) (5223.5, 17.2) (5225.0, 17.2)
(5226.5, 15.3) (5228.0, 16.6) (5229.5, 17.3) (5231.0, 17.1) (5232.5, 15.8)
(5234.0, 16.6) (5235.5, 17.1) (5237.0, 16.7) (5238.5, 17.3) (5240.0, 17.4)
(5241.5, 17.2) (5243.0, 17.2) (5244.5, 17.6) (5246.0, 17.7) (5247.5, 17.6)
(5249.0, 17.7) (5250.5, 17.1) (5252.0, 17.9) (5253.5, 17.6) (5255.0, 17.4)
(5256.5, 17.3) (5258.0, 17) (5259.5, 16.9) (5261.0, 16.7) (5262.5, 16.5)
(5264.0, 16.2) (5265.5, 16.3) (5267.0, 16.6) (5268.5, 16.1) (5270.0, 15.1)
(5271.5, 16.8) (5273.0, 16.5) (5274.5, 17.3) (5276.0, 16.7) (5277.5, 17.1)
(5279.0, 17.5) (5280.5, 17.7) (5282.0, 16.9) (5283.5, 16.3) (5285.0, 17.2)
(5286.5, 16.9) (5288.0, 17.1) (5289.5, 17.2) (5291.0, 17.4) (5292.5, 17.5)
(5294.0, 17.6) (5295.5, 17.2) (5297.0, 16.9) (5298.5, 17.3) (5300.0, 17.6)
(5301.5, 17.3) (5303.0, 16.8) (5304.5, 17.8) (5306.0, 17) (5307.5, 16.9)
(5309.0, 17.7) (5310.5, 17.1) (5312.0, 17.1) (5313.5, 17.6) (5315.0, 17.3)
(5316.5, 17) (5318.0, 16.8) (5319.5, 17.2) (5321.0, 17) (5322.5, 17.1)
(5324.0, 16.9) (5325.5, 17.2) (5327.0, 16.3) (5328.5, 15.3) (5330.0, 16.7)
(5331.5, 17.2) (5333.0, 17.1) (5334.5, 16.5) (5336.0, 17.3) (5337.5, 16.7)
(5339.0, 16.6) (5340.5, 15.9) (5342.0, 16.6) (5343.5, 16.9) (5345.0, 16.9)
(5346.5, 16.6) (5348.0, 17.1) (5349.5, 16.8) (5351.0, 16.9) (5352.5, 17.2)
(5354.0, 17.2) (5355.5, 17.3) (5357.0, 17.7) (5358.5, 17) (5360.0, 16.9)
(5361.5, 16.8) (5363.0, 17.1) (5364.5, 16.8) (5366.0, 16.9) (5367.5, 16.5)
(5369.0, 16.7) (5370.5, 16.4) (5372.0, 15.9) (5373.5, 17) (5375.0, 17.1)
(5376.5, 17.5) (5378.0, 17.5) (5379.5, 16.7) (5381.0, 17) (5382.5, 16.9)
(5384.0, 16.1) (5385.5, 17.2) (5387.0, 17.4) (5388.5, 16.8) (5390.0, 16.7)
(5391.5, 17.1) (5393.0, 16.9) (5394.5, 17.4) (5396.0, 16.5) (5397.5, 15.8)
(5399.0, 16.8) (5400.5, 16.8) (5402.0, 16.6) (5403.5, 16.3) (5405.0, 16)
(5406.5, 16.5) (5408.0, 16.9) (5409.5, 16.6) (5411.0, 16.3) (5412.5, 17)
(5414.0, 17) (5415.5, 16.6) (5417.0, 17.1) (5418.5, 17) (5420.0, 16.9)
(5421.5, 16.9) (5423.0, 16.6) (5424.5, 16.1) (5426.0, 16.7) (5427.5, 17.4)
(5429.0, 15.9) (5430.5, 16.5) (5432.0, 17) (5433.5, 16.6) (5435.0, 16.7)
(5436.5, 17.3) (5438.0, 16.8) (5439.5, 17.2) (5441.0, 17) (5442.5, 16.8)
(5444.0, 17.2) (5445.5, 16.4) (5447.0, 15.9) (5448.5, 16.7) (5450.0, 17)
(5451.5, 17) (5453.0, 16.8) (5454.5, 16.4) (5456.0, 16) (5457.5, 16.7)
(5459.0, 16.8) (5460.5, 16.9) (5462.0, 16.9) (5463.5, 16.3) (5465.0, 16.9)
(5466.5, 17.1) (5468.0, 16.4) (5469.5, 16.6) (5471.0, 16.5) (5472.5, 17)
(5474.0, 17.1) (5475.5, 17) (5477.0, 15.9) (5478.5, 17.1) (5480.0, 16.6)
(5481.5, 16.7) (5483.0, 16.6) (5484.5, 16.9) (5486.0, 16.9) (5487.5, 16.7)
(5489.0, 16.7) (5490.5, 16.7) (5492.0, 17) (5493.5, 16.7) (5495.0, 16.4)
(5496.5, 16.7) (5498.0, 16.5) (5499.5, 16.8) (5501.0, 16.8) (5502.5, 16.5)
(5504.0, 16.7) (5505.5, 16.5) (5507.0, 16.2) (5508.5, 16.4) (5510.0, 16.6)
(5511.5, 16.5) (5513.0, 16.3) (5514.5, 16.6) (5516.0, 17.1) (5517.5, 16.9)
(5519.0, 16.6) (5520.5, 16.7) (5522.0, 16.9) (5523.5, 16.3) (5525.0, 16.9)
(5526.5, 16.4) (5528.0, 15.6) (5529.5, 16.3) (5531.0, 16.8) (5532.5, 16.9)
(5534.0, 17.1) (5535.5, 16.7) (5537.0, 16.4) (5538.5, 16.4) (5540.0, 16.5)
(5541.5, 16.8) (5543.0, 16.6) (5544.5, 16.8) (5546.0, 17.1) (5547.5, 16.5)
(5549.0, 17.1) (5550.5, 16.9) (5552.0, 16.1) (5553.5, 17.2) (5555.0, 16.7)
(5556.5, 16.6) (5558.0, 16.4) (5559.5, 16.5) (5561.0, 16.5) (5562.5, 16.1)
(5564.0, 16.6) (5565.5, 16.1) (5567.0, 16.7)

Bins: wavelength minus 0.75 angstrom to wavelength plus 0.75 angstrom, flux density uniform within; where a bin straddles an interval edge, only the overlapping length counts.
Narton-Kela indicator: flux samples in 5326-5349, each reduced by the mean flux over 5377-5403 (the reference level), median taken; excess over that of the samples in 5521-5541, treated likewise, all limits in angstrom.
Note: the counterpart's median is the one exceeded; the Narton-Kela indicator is 0.20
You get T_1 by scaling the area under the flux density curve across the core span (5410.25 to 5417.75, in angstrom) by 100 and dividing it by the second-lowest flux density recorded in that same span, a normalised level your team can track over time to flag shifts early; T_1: 759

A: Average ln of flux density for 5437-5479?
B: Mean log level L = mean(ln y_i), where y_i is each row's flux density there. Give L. 2.82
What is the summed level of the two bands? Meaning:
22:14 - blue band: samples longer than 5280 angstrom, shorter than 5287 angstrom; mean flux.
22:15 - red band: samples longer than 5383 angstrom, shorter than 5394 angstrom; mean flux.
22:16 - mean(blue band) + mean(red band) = 33.9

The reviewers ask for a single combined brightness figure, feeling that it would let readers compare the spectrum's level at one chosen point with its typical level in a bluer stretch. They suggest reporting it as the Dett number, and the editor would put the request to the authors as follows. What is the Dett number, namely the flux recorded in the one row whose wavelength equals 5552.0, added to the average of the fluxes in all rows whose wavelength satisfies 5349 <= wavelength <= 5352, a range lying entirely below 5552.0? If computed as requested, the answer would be 33.0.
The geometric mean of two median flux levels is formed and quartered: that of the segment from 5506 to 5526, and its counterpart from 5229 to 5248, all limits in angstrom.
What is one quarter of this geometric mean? 4.224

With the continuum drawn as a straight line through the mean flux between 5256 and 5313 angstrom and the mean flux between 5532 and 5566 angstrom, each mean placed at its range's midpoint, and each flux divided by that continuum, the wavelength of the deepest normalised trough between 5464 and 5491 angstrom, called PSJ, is 5477.0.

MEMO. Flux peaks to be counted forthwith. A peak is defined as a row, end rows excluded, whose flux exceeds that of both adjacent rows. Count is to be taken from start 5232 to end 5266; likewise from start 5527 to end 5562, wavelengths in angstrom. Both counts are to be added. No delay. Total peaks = 10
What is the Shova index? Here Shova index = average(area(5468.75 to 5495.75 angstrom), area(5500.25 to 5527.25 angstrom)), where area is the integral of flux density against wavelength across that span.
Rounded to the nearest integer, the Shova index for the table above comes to 450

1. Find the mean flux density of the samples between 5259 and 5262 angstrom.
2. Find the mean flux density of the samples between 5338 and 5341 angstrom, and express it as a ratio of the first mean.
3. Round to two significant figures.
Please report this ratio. 0.97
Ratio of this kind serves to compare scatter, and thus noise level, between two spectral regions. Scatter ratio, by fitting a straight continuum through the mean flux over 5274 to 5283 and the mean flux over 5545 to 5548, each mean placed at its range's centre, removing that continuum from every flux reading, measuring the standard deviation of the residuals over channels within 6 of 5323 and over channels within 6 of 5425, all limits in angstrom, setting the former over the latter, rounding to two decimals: 1.36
